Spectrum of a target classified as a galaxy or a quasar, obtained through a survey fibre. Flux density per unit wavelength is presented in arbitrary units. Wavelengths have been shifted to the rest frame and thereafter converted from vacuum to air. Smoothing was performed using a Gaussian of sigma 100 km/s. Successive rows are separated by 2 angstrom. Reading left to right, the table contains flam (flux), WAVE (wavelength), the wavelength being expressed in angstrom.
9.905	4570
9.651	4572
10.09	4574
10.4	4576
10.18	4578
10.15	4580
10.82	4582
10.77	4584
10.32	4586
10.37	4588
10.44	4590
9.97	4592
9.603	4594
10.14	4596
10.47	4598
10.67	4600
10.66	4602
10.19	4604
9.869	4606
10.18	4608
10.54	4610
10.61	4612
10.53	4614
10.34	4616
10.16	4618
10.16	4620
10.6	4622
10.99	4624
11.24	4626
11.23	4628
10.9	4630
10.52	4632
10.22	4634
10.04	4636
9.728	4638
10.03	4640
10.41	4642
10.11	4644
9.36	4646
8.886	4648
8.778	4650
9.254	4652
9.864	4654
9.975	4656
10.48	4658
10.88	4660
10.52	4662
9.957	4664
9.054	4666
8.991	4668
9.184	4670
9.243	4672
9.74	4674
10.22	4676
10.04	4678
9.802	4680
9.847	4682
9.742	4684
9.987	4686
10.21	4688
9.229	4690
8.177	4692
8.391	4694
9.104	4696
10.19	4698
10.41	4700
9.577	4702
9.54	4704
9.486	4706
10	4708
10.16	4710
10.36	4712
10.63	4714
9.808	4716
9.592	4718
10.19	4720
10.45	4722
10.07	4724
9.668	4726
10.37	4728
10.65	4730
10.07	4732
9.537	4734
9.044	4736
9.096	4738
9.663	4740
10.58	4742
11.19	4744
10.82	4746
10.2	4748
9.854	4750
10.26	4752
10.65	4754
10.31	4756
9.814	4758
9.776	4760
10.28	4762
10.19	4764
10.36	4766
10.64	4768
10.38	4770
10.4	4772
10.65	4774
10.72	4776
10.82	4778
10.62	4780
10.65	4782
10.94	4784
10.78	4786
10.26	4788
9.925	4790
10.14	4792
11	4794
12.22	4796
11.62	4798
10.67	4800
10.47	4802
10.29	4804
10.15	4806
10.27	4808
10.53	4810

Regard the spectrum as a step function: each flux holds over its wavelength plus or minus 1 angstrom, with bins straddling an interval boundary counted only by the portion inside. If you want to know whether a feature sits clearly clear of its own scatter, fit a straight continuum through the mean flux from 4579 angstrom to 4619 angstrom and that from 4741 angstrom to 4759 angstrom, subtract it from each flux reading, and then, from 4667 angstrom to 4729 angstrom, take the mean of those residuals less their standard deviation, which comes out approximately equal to -1.2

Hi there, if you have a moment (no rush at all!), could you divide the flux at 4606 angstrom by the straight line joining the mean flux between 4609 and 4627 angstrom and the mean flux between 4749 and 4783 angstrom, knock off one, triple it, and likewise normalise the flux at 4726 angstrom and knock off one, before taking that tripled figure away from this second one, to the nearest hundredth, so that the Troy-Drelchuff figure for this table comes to 0.13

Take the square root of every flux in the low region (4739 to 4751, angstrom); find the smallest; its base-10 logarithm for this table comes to 0.493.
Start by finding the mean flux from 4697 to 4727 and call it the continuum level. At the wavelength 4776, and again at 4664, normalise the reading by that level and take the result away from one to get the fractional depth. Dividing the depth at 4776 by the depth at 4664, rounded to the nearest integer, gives -14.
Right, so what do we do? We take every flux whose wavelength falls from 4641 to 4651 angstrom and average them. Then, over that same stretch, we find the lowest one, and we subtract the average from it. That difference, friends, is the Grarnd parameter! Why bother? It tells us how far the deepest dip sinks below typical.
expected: -0.73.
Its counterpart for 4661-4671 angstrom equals -0.55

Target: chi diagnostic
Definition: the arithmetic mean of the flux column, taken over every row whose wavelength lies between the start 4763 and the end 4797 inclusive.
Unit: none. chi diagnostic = 10.6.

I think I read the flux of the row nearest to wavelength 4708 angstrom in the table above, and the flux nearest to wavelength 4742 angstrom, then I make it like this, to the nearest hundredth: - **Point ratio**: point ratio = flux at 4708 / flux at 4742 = 0.95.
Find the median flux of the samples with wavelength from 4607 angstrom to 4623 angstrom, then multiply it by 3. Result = 31.3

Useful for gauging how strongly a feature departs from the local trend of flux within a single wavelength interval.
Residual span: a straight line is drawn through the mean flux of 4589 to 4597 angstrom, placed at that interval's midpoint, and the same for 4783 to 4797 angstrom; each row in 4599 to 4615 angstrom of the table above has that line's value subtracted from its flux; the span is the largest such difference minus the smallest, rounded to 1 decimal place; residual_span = 0.8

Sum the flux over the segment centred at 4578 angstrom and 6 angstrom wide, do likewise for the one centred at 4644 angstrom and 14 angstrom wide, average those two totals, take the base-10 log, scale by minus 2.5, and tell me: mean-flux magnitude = -4.23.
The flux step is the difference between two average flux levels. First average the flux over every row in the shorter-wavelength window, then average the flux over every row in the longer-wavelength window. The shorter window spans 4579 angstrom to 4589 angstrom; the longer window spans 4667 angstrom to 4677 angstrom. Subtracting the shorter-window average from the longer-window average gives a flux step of -1.0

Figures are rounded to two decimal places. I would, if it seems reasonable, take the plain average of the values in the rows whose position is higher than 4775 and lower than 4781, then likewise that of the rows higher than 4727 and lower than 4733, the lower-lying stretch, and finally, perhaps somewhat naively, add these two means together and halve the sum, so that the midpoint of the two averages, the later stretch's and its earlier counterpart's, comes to 10.54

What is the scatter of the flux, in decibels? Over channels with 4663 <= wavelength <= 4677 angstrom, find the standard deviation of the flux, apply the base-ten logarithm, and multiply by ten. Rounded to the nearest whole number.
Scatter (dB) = -3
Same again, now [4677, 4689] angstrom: -8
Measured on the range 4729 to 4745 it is -1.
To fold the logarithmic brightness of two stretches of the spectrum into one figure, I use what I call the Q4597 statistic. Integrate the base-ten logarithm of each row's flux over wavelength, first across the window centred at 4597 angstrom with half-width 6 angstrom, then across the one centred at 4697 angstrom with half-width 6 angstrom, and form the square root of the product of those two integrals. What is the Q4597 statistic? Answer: 11.9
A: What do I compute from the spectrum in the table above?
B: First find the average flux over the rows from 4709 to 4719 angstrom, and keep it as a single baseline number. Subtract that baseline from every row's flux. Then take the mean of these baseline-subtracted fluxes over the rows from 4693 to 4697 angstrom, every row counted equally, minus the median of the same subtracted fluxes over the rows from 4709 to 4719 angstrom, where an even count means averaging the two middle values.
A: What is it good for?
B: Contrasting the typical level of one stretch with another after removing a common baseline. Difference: -1.4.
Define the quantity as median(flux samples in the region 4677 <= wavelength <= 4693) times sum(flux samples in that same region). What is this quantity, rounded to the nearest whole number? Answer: 757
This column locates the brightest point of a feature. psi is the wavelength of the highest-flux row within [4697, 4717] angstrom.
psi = 4714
